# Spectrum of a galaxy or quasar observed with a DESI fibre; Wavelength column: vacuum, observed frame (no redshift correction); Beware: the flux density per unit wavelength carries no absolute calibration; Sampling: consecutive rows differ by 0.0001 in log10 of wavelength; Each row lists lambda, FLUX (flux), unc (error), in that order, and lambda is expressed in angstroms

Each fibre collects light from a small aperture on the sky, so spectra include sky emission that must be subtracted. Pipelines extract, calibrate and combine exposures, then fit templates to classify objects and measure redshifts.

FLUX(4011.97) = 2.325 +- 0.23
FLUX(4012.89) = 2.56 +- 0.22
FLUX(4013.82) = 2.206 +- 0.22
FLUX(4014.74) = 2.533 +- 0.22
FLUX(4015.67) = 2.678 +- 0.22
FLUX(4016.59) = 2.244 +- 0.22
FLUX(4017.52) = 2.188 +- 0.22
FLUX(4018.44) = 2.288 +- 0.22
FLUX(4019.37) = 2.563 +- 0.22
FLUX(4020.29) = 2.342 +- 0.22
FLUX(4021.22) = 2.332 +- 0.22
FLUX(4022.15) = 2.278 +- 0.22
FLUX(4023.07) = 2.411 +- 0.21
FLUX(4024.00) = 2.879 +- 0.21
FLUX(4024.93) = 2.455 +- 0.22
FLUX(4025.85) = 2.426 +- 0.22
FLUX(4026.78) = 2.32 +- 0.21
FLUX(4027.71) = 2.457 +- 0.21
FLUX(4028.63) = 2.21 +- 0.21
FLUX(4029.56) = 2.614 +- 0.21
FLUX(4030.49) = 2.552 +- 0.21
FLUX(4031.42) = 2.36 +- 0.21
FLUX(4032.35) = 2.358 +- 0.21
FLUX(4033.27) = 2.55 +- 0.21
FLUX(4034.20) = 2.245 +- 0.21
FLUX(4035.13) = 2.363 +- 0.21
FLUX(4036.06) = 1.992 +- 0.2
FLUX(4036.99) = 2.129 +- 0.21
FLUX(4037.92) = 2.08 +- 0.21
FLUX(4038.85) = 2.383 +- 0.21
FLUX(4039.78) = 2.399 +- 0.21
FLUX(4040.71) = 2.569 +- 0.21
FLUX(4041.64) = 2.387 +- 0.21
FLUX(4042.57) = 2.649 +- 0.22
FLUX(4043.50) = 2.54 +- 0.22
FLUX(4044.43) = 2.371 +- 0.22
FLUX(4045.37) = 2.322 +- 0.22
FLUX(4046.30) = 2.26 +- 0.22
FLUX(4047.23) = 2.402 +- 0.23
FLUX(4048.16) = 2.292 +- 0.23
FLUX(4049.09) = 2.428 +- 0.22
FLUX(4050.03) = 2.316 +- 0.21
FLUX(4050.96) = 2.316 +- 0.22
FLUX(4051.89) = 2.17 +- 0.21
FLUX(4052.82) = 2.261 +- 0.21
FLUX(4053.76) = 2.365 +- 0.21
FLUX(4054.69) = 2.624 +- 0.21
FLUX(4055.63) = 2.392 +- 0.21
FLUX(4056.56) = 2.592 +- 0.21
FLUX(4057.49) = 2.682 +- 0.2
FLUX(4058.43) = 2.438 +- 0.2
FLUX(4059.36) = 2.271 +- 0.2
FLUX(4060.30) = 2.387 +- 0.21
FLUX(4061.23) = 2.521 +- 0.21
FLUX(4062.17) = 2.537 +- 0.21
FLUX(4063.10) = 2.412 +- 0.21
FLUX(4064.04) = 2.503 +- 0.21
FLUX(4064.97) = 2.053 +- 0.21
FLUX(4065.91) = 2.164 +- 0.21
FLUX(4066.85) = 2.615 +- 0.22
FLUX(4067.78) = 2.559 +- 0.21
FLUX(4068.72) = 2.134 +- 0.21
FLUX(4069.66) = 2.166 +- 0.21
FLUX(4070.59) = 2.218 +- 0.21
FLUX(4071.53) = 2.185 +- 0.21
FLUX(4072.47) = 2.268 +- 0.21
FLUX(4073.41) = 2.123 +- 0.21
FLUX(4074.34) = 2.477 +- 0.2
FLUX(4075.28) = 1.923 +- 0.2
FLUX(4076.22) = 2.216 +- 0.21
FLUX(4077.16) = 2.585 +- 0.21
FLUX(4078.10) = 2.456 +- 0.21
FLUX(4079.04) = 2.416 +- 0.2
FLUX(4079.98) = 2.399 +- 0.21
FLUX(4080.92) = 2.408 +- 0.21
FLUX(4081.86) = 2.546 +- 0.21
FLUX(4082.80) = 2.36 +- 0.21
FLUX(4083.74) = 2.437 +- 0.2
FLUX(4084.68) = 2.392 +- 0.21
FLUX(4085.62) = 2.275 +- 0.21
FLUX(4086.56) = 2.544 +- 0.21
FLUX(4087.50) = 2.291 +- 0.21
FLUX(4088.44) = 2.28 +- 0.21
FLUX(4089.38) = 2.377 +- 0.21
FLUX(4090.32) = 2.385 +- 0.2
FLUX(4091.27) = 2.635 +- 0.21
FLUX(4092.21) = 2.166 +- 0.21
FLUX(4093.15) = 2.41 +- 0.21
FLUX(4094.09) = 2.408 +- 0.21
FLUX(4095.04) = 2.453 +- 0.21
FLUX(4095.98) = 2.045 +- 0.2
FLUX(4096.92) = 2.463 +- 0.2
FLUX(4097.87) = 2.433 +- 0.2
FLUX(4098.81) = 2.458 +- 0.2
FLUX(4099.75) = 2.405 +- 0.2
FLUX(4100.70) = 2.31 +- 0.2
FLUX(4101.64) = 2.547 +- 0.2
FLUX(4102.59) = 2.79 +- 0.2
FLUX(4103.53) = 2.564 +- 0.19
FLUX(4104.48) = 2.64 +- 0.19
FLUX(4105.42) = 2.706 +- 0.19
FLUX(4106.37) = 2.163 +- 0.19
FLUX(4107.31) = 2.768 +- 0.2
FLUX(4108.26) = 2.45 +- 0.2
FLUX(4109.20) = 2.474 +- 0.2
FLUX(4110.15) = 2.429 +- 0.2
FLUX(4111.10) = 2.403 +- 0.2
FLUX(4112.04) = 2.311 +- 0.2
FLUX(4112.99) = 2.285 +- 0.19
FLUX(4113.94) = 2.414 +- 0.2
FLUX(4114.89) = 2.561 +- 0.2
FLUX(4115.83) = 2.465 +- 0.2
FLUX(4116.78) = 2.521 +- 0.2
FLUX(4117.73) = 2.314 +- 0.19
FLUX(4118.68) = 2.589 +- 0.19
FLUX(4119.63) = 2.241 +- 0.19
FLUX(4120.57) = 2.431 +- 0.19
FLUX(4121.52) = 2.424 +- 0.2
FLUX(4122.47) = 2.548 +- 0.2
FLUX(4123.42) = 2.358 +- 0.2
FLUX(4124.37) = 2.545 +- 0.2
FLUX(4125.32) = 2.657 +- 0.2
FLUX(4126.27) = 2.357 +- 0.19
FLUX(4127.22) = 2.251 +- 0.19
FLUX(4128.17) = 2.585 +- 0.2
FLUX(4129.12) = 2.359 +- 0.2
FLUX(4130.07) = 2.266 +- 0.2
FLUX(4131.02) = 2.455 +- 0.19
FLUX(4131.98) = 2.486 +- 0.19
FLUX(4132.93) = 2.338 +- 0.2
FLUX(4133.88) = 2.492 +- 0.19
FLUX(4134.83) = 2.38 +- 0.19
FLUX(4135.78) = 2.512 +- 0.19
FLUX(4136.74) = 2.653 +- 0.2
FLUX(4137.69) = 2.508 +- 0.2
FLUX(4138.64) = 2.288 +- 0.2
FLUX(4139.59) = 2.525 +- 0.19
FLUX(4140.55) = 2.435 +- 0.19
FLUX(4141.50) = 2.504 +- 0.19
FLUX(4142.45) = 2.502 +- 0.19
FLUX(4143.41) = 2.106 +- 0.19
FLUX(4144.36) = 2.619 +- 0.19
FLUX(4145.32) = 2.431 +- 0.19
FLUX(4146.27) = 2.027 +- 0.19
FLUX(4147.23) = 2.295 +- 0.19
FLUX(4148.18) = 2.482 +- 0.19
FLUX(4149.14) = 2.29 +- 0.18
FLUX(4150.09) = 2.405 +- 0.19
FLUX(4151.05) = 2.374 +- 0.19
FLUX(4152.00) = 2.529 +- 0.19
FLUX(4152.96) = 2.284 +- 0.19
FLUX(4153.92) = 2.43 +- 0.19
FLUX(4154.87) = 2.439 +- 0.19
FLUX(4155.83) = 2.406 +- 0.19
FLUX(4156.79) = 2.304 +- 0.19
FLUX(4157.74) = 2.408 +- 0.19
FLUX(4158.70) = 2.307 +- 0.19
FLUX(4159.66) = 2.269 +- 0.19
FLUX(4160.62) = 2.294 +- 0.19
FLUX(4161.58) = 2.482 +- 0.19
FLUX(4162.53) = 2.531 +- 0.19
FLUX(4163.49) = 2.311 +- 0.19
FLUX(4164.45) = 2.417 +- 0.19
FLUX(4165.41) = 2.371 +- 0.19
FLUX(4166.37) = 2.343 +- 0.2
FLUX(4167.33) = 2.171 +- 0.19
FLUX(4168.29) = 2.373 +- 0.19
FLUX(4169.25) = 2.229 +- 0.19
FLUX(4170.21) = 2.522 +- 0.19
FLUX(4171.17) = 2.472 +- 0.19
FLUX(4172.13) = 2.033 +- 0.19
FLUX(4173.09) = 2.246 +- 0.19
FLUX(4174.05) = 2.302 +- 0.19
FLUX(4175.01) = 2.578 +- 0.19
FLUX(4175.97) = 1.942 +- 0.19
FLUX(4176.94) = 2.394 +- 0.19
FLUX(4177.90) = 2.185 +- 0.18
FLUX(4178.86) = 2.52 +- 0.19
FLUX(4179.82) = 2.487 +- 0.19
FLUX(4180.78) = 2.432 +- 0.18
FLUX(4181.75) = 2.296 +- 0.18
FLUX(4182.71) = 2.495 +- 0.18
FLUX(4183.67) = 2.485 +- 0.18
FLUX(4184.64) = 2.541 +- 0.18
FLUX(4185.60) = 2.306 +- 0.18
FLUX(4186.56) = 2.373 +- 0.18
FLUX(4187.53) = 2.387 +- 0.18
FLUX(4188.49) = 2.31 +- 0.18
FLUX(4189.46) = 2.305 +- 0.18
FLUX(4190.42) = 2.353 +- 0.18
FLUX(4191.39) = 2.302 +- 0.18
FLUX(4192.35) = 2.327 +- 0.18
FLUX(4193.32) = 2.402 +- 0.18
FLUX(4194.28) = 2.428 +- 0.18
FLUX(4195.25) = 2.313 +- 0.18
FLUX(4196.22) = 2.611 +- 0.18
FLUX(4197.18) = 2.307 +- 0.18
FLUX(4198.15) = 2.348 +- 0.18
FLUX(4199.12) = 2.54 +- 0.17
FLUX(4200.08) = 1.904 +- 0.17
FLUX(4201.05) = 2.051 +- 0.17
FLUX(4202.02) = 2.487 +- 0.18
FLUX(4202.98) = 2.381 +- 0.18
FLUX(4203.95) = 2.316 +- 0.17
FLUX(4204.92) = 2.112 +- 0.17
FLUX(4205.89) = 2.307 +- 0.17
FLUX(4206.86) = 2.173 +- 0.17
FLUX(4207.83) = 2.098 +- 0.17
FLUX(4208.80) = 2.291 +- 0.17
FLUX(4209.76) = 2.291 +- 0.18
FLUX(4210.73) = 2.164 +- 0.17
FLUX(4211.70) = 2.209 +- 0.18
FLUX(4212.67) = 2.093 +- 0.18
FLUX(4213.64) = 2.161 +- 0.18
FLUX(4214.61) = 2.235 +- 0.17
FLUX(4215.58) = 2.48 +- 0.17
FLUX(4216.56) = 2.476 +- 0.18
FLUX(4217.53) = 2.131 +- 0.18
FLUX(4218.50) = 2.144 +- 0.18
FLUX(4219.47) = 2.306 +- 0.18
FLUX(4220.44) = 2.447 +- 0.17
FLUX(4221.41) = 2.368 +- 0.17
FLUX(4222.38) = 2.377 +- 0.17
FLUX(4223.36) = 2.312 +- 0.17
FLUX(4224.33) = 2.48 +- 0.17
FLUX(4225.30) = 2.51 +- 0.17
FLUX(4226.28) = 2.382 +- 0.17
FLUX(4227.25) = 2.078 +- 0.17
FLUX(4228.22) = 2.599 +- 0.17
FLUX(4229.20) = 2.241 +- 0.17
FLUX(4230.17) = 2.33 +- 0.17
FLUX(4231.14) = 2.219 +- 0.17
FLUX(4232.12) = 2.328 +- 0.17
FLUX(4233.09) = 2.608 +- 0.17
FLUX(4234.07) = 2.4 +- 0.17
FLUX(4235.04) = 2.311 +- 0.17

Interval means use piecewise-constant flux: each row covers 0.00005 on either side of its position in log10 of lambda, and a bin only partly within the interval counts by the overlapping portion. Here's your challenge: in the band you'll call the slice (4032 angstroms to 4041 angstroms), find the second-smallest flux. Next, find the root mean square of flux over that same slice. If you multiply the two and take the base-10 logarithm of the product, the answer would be 0.682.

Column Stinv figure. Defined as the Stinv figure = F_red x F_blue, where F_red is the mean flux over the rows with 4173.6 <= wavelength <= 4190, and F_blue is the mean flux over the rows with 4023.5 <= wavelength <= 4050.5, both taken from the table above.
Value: 5.67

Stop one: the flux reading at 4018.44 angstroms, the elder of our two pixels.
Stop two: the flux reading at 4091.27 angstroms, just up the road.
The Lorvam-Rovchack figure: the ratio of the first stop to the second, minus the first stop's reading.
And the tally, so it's -1.42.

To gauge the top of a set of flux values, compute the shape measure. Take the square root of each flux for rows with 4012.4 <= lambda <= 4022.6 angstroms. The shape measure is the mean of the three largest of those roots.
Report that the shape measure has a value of 1.61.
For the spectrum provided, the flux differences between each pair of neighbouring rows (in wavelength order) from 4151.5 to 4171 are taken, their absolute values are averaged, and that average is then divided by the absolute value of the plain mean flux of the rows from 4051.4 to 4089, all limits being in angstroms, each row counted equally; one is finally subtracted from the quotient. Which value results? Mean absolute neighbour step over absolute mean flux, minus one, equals -0.950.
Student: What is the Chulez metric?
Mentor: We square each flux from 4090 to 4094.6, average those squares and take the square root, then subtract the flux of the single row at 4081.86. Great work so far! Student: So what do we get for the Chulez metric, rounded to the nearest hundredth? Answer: -0.14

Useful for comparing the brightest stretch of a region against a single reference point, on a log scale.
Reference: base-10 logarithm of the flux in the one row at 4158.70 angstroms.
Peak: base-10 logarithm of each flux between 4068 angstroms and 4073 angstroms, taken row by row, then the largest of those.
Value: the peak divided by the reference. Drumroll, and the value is 0.98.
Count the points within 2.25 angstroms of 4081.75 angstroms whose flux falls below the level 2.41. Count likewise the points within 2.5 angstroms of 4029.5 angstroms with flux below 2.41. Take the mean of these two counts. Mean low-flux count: 2.5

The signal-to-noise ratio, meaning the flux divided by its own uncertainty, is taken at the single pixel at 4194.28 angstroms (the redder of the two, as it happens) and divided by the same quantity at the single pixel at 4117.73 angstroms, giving 1.11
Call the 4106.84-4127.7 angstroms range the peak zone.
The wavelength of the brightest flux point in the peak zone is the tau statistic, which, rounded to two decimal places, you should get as 4107.31 angstroms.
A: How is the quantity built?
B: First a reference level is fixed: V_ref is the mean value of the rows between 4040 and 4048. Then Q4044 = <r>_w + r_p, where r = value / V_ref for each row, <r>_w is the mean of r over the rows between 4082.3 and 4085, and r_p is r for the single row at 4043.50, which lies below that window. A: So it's 2.03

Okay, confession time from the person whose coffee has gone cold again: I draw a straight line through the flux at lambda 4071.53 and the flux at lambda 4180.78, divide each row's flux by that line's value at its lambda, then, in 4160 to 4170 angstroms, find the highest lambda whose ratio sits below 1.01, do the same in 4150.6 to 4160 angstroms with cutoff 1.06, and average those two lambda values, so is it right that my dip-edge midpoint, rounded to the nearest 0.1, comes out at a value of 4164.5 angstroms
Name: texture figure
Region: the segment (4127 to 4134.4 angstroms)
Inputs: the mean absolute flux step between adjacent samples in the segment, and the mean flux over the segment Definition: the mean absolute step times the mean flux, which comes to 0.404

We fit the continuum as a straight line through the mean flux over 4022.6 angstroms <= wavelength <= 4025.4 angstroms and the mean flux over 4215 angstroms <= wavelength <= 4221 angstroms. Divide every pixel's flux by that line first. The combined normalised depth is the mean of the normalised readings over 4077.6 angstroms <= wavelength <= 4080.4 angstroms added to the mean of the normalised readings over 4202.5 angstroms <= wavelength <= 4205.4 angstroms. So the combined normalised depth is 1.93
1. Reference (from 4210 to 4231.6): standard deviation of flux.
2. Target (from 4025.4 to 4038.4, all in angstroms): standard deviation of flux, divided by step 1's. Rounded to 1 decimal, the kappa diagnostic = 1.2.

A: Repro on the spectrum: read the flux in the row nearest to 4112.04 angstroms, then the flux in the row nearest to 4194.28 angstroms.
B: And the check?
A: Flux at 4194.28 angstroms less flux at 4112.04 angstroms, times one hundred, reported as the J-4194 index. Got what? 12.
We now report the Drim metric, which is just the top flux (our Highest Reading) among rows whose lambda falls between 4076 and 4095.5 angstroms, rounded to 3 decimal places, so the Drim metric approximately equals 2.635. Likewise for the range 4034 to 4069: 2.682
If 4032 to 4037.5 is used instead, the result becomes 2.550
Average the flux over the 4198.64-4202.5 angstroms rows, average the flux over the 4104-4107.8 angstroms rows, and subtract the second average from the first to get -0.32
